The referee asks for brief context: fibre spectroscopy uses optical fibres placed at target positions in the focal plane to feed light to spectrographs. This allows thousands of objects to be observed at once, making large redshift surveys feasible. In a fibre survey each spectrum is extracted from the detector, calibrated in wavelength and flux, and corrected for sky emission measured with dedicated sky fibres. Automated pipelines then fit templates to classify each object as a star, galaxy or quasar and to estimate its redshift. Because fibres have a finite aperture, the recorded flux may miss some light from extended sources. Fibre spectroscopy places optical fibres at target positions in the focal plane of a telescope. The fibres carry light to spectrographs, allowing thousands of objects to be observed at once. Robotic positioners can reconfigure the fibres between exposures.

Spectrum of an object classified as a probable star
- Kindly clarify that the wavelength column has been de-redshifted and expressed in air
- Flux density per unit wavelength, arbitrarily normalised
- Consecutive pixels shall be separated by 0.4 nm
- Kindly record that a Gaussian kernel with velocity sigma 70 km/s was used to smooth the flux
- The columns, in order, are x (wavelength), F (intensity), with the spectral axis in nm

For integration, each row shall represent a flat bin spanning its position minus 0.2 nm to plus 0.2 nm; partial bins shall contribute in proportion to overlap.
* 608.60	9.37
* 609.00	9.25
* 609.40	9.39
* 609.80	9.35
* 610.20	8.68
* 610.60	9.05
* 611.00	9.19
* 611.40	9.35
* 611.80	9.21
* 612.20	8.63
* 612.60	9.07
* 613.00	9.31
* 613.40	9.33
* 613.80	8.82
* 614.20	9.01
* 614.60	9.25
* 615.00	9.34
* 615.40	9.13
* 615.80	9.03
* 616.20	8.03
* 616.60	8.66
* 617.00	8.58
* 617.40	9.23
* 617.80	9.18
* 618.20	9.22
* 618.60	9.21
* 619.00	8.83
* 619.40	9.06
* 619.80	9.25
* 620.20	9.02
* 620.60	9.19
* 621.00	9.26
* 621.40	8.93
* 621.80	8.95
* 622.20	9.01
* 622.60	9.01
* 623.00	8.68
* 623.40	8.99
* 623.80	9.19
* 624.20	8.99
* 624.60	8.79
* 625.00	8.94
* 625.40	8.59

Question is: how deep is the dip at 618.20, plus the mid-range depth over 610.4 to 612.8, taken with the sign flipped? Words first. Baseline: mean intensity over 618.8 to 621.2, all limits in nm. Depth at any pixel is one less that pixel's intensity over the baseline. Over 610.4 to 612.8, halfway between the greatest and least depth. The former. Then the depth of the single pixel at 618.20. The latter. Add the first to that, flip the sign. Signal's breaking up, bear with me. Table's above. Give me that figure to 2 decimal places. 0.00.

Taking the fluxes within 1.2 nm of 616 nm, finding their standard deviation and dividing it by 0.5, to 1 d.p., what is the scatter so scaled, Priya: 0.9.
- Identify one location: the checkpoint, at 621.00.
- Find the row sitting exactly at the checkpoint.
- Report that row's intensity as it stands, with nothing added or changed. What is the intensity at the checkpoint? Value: 9.26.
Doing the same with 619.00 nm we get 8.83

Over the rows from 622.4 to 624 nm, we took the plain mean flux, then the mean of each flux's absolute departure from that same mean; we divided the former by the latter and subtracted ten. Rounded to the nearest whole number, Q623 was 52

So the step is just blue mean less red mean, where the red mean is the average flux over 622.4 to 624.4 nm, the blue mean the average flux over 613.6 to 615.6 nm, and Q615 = 0.14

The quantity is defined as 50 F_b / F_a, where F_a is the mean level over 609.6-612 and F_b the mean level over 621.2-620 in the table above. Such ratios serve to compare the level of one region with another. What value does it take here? 50.1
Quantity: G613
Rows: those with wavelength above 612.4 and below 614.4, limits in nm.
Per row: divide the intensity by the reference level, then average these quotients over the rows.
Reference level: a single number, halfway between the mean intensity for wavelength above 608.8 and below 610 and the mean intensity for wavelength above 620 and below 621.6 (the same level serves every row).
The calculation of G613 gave 0.988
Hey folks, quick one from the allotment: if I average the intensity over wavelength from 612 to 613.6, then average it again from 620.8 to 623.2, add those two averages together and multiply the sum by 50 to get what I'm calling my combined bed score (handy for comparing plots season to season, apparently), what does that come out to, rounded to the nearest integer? 903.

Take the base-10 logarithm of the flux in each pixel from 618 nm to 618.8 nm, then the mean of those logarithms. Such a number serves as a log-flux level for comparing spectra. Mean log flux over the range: 0.964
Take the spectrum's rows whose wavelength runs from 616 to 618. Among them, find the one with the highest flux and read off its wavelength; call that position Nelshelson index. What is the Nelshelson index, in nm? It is 617.40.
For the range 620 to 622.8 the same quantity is 621.00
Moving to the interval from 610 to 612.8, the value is 611.40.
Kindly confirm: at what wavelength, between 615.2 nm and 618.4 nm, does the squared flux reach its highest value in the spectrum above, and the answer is 617.40 nm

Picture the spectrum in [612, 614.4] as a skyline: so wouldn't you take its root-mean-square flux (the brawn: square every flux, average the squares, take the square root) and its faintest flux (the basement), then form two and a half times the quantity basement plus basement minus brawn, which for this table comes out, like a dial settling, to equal 20.6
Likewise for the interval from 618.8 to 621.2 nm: 21.4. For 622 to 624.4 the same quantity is 21.0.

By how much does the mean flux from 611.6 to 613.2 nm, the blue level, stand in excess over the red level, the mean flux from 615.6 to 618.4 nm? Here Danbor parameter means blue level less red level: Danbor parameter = 0.208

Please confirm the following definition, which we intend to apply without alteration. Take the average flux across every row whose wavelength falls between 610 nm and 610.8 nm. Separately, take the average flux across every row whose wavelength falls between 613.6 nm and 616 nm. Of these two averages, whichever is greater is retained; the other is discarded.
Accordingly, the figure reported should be 9.10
